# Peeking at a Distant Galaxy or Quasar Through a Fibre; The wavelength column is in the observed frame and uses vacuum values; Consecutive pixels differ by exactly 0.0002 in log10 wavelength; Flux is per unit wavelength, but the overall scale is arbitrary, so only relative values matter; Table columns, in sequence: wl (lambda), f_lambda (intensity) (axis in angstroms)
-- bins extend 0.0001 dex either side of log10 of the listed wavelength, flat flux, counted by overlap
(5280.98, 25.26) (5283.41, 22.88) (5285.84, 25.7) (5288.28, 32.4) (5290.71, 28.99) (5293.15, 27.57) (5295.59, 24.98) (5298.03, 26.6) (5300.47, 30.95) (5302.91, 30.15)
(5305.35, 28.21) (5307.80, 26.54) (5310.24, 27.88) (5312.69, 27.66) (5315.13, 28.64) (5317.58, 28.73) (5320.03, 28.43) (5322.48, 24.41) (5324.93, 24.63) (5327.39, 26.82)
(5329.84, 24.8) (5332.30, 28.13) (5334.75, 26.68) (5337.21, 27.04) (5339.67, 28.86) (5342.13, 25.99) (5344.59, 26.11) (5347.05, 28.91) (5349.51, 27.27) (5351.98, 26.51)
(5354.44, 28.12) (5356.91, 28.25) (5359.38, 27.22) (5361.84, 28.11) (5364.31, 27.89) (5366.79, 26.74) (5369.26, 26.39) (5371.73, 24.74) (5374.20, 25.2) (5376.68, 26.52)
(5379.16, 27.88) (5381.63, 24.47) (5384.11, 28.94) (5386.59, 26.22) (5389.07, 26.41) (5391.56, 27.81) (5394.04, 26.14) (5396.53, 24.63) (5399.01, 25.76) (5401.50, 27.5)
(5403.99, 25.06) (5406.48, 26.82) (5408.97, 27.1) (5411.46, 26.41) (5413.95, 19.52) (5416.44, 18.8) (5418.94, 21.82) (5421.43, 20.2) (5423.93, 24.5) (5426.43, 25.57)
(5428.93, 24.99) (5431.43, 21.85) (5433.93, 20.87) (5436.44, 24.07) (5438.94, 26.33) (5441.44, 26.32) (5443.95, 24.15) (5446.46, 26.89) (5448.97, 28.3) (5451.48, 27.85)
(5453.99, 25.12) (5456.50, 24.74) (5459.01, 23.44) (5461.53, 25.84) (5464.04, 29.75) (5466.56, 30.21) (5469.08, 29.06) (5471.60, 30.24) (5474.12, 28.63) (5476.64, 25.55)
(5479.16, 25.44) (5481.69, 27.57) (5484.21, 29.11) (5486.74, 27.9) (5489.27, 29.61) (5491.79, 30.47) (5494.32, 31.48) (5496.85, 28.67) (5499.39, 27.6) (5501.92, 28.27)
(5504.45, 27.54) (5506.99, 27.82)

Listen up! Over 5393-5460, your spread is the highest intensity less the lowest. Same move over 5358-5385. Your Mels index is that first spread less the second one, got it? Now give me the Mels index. 5.0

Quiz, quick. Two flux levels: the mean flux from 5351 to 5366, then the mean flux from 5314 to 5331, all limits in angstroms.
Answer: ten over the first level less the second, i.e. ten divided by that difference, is 10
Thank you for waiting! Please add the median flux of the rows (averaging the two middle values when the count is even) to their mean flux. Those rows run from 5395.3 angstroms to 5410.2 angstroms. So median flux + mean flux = 52.4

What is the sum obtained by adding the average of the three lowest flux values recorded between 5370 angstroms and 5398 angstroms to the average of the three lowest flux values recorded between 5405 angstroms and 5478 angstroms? 44.1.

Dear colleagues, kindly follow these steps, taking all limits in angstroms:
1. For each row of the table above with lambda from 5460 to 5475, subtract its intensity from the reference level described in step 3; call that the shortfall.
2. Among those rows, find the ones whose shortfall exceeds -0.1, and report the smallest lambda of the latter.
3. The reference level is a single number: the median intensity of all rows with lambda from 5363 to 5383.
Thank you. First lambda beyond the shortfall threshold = 5461.53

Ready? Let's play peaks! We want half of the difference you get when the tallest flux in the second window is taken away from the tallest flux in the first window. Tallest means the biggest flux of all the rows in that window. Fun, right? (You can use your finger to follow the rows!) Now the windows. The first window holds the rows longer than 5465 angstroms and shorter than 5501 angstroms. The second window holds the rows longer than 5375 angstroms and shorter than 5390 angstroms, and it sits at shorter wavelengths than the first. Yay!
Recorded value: 1.3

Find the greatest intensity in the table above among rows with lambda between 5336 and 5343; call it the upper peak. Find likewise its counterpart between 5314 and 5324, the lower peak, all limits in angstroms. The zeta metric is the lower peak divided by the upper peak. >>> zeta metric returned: 1.00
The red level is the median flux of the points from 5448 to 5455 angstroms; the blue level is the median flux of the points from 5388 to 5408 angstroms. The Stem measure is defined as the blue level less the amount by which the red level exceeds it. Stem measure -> 24.7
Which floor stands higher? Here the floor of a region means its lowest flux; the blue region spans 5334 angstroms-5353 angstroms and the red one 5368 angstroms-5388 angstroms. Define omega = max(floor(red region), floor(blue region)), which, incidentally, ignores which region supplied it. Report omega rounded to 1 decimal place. 26.0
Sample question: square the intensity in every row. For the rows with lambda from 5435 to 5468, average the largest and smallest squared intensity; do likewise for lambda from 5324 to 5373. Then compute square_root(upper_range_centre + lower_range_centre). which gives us 38.1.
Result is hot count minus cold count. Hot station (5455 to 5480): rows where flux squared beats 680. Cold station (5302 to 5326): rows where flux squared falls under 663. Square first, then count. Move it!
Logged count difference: 3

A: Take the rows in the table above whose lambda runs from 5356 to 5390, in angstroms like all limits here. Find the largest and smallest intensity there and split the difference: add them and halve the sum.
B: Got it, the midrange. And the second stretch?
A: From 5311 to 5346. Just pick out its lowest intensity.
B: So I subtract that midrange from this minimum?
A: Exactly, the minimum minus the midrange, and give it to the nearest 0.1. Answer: -2.3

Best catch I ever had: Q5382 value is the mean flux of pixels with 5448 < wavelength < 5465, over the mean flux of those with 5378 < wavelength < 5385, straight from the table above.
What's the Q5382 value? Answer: 0.98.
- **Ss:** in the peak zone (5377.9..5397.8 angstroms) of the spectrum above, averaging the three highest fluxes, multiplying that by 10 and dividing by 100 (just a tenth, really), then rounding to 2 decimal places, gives 2.82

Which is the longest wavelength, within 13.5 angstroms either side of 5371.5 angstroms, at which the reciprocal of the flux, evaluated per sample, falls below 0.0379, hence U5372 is 5384.11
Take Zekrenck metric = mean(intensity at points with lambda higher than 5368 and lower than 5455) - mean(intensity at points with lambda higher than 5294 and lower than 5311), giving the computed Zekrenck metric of -2.7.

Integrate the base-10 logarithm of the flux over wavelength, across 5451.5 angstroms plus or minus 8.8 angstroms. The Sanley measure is 24.8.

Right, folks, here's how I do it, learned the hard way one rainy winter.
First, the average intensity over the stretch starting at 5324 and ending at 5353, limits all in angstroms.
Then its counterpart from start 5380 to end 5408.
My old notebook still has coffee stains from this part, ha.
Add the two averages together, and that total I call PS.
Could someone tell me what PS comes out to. 53.2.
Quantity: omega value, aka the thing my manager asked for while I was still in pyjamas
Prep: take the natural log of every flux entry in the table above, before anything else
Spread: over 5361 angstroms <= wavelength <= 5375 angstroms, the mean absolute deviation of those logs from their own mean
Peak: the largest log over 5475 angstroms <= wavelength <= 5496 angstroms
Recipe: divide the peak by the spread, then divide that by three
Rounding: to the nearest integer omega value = 28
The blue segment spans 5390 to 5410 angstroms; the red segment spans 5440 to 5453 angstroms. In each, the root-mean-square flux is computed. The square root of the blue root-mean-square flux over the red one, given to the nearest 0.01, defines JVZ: 0.99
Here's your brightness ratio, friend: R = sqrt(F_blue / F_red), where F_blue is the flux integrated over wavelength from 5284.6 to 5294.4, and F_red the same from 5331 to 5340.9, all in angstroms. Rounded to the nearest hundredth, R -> 1.01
